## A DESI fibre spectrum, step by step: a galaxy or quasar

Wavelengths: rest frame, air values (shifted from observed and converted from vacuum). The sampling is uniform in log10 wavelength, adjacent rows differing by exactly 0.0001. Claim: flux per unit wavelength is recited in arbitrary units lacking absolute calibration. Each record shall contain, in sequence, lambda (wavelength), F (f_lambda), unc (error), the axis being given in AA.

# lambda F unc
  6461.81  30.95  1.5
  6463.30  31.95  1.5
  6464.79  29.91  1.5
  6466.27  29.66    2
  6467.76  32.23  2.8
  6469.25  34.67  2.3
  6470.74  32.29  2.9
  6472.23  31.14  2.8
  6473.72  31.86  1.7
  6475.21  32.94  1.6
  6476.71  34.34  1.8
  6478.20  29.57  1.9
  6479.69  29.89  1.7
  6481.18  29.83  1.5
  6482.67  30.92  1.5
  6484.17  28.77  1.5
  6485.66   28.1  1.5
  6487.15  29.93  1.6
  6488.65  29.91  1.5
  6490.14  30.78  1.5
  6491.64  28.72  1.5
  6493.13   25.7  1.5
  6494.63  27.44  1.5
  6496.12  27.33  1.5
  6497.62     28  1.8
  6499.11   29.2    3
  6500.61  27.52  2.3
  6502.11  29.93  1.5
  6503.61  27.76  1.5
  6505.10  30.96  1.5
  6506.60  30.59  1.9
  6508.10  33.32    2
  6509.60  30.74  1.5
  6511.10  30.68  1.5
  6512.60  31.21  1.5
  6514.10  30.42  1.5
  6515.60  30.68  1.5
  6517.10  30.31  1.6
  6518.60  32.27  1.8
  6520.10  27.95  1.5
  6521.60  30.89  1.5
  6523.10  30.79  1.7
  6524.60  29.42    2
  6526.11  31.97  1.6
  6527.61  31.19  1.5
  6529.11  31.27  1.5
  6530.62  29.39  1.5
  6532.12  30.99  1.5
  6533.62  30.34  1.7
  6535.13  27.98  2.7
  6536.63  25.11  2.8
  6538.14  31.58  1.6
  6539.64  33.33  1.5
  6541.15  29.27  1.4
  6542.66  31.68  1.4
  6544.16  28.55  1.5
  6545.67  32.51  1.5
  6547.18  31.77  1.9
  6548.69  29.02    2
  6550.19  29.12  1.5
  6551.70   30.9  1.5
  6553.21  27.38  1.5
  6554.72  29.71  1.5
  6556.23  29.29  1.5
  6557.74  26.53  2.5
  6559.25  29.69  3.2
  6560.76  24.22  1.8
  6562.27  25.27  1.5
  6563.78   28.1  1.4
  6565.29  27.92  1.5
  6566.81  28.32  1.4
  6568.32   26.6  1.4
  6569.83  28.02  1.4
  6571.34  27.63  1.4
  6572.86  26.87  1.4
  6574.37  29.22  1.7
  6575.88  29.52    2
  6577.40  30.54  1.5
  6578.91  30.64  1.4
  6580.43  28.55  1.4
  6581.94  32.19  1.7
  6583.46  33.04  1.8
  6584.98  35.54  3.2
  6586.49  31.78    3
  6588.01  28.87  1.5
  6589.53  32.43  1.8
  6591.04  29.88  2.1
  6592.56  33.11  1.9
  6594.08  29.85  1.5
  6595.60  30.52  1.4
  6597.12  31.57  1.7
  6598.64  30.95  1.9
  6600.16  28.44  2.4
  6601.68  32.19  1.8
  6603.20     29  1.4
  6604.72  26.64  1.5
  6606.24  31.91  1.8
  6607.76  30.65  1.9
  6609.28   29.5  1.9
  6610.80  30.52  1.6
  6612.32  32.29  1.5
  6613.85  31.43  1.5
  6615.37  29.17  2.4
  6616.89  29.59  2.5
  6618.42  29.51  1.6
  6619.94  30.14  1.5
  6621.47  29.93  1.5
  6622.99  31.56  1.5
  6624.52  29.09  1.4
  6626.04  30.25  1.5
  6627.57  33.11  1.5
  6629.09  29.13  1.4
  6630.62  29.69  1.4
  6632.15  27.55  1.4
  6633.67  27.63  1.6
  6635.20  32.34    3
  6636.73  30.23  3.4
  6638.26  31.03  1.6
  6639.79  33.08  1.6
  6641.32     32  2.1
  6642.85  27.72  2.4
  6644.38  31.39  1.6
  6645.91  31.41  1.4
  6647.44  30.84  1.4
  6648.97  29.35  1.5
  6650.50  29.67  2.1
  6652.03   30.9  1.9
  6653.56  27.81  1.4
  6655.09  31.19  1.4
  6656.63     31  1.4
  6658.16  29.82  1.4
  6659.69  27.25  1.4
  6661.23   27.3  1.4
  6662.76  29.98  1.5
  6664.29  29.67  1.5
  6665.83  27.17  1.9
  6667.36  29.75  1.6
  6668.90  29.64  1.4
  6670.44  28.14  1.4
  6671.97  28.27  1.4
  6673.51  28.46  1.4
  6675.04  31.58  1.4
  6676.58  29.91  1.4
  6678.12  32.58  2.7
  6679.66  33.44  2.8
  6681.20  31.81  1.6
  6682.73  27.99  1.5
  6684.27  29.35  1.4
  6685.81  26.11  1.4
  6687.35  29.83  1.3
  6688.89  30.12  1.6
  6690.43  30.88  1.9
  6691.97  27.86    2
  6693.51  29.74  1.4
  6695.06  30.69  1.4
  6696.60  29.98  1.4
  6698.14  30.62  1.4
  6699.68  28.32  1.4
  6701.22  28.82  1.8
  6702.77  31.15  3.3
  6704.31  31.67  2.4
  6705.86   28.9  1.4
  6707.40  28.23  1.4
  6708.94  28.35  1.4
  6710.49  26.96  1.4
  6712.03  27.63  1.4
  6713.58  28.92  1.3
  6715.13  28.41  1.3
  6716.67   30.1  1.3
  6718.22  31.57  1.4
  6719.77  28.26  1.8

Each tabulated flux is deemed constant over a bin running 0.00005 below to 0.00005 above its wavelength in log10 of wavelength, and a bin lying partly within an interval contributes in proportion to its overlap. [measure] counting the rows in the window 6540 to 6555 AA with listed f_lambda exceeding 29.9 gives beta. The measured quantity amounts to 4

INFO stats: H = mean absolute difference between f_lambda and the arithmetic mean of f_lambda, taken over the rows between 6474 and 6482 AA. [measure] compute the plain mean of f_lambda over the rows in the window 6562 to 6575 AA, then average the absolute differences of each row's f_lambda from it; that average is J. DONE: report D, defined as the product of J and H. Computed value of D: 1.6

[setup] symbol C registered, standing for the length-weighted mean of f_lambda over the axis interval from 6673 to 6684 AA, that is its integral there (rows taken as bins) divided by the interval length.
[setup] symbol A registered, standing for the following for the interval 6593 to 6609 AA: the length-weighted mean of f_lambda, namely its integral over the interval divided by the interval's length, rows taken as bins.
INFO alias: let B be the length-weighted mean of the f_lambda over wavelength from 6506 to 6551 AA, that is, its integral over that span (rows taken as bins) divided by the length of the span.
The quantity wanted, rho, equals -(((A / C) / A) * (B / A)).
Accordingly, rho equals -0.0327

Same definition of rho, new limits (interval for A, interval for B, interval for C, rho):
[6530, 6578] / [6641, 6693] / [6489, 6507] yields -0.0358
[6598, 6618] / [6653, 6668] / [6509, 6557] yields -0.0319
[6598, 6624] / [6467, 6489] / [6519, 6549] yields -0.0340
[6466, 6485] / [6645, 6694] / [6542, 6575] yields -0.0331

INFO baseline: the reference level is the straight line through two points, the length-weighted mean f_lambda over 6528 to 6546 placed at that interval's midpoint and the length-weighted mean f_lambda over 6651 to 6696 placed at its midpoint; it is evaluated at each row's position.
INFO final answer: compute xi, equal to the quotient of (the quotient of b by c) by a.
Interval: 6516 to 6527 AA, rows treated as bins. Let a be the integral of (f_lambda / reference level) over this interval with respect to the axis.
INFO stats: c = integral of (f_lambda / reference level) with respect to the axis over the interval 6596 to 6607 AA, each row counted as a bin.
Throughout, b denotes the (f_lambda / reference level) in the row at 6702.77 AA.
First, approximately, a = 11.12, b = 1.06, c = 11.1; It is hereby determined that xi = 0.0086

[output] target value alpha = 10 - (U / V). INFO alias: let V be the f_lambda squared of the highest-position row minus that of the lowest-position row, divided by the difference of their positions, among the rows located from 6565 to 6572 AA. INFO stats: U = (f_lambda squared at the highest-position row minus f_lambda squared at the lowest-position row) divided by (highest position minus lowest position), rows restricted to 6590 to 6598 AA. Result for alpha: 16.4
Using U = 17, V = -3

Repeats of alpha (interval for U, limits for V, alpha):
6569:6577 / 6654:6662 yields 10.4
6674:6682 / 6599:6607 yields 9.9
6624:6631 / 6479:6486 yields 10.3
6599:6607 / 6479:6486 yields 12.0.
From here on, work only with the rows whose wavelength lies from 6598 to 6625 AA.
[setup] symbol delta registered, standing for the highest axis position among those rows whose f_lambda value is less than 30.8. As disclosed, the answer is 6624.52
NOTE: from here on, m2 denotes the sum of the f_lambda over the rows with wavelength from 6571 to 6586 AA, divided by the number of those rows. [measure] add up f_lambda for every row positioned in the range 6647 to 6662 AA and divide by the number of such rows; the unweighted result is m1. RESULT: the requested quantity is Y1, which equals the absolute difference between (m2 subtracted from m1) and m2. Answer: 31.2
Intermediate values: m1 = 29.5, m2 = 30.4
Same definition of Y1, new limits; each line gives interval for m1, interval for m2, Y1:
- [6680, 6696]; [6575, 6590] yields 33.2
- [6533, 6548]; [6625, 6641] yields 30.6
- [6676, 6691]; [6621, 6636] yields 29.9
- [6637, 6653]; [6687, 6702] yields 28.6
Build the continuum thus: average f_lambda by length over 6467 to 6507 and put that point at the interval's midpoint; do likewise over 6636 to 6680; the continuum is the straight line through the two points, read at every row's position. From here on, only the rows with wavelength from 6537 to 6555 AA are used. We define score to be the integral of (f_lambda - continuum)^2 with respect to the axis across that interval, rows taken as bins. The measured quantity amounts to 66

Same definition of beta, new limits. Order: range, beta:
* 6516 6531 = 7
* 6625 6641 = 6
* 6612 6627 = 6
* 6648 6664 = 4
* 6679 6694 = 4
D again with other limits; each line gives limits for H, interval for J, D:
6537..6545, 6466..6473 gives 2.0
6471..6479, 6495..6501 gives 0.8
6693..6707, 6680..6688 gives 1.5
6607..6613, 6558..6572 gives 1.0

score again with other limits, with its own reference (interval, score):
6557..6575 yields 166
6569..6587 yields 108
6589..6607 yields 63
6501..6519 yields 39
